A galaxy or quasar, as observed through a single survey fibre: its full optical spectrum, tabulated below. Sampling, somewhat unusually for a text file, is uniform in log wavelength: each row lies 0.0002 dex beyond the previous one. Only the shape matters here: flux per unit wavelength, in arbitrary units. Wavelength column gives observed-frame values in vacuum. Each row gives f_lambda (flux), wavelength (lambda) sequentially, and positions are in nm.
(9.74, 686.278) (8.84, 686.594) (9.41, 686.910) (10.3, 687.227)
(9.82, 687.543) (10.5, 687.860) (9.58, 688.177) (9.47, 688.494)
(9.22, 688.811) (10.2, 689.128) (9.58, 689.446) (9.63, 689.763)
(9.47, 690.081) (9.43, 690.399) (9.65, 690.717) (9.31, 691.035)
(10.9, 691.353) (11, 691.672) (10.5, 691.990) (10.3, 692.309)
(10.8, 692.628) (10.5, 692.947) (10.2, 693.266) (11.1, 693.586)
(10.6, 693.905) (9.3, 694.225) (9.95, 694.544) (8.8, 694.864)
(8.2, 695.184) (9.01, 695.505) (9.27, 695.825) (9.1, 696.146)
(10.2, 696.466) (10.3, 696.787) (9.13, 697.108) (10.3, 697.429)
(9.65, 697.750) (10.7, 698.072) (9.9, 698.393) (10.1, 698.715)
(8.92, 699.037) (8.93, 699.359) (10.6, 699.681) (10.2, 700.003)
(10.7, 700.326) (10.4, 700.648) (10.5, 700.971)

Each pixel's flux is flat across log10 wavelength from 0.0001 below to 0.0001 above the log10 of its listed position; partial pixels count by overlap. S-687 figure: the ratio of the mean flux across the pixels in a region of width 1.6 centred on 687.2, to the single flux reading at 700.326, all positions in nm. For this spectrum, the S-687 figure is 0.913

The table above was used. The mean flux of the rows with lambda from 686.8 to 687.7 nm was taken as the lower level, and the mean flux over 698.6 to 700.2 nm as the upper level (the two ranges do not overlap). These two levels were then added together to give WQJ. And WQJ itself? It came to 19.6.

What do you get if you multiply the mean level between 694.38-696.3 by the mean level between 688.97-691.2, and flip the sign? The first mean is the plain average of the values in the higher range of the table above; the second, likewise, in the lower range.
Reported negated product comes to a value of -87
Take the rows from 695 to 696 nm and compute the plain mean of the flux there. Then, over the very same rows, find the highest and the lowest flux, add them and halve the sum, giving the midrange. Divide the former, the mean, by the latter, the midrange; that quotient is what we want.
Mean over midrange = 1.010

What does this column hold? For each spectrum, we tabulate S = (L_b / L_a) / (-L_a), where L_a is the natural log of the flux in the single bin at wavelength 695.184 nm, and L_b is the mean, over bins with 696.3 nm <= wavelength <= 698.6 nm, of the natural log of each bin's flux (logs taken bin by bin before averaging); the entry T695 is -0.520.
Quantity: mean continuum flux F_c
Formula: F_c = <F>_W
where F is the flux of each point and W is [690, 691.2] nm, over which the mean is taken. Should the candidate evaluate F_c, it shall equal 9.5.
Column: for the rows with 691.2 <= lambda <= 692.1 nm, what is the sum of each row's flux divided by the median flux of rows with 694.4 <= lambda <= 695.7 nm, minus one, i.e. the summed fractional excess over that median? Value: 0.64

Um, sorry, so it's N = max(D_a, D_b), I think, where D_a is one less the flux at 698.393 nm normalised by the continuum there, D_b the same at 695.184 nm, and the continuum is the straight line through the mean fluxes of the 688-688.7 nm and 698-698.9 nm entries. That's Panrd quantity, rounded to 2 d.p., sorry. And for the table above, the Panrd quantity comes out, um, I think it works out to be 0.18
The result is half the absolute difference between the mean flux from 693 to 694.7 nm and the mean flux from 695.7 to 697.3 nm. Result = 0.31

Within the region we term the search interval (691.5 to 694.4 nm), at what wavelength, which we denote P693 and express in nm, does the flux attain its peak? 693.586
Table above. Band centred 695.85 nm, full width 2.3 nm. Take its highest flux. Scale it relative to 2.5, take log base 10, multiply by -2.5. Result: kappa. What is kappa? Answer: -1.54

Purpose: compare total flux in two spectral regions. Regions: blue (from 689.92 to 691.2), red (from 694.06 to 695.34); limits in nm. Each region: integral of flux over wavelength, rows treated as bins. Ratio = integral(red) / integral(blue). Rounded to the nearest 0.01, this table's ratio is 0.96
